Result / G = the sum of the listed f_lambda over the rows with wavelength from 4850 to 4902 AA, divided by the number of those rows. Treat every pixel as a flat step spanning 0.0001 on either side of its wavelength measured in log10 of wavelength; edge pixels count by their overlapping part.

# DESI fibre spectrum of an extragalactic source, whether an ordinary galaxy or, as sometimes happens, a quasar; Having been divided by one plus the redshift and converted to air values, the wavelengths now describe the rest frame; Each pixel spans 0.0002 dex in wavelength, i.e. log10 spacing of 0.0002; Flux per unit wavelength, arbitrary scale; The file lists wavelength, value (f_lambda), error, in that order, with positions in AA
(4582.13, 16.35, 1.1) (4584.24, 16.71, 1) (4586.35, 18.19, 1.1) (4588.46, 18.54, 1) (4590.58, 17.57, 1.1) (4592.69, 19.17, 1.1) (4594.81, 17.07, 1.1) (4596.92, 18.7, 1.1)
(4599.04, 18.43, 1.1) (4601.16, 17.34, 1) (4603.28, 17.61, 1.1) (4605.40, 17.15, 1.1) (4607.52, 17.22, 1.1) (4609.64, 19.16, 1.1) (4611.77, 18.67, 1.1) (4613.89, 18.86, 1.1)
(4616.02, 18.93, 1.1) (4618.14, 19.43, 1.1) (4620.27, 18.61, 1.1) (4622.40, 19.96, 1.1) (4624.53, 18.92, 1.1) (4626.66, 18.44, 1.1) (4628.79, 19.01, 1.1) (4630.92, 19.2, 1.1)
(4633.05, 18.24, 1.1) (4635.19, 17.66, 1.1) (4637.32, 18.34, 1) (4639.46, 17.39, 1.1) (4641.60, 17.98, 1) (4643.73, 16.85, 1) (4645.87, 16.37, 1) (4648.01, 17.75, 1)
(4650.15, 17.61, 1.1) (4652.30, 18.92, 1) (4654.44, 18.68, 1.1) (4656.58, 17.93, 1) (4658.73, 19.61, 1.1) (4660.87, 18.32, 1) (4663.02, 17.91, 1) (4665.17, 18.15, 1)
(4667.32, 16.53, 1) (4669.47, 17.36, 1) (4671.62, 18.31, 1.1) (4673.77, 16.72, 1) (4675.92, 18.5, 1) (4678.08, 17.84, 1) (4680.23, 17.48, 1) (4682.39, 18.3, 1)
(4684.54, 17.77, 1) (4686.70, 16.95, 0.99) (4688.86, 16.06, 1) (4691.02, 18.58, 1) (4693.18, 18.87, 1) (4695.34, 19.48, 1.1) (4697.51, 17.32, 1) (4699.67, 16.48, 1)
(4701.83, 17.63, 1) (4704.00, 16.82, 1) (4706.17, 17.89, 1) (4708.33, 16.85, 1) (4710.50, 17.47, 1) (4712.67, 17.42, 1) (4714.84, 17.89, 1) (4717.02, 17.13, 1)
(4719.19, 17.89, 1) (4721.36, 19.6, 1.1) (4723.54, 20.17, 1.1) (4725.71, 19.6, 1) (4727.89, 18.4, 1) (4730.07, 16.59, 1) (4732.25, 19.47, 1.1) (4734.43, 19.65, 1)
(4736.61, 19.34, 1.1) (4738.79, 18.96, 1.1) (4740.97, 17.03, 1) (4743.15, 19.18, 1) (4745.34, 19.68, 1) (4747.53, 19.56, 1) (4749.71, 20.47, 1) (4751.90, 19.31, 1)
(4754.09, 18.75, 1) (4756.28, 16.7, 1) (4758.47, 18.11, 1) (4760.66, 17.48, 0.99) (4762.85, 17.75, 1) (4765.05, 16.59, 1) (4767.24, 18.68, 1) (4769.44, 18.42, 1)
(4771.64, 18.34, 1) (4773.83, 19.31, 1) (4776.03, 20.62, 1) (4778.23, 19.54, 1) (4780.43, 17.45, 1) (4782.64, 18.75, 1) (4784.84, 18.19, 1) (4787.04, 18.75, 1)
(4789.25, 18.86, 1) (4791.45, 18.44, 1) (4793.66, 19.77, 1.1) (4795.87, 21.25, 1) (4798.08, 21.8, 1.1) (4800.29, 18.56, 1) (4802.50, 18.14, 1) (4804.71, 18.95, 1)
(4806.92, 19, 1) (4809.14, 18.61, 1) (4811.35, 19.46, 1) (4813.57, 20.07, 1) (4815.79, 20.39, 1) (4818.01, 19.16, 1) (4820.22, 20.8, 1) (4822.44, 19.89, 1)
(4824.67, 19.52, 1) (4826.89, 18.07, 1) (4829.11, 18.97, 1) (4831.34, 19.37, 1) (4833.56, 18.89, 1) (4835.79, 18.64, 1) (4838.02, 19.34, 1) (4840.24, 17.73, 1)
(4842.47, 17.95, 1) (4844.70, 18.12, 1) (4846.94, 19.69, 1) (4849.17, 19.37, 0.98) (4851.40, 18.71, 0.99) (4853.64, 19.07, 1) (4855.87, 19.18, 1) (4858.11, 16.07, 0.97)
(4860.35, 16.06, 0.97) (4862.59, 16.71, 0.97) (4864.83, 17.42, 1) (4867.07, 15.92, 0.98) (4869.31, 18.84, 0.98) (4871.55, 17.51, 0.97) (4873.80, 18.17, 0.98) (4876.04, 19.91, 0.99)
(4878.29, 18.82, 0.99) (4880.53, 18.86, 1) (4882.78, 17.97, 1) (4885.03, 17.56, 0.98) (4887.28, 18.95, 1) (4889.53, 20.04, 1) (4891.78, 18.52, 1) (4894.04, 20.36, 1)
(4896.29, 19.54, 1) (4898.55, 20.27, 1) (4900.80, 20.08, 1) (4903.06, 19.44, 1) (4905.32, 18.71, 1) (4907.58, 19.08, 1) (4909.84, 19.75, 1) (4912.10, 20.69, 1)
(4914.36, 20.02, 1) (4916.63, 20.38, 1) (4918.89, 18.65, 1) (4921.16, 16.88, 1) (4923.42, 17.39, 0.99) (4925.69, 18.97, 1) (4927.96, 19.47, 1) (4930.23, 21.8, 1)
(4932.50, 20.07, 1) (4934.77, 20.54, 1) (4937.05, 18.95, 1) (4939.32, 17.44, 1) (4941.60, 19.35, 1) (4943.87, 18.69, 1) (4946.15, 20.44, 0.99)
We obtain 18.5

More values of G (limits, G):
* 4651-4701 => 17.9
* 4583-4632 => 18.4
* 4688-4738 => 18.1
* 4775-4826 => 19.4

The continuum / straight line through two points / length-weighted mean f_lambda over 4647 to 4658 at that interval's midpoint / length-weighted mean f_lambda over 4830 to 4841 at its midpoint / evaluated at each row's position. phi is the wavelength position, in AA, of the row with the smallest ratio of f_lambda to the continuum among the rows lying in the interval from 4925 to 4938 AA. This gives 4937.05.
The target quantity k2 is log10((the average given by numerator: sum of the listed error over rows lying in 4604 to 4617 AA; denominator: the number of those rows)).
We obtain 0.041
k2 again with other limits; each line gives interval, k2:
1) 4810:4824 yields 0.000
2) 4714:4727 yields 0.014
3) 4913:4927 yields -0.001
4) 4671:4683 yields 0.007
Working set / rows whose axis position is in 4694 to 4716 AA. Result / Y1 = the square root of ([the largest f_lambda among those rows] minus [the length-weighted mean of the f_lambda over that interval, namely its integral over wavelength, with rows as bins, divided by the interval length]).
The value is 1.39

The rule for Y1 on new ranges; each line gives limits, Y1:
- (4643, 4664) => 1.26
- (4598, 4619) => 1.08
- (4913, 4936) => 1.54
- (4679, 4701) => 1.32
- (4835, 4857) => 0.95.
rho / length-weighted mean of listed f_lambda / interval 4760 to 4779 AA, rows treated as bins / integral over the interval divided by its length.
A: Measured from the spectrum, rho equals 18.5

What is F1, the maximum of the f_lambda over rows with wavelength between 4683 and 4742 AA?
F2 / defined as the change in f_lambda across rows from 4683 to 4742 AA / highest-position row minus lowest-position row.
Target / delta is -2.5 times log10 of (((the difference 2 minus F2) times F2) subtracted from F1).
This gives -3.37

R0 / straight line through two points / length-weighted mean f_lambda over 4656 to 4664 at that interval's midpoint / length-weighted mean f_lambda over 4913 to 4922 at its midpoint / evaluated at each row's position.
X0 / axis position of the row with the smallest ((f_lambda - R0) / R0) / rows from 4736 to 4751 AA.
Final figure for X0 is 4740.97 AA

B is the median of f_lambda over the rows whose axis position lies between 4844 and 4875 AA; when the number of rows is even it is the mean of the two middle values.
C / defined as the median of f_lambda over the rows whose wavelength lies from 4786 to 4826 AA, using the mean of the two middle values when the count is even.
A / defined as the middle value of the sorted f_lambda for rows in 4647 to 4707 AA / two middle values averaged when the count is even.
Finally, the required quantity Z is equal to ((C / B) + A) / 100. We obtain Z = 0.189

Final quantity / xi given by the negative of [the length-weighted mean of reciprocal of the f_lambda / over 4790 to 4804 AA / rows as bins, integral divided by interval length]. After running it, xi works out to -0.051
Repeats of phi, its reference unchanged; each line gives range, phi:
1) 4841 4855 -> 4842.47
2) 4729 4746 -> 4730.07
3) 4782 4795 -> 4784.84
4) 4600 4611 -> 4605.40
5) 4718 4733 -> 4730.07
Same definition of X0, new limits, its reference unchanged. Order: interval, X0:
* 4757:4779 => 4765.05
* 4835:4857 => 4840.24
